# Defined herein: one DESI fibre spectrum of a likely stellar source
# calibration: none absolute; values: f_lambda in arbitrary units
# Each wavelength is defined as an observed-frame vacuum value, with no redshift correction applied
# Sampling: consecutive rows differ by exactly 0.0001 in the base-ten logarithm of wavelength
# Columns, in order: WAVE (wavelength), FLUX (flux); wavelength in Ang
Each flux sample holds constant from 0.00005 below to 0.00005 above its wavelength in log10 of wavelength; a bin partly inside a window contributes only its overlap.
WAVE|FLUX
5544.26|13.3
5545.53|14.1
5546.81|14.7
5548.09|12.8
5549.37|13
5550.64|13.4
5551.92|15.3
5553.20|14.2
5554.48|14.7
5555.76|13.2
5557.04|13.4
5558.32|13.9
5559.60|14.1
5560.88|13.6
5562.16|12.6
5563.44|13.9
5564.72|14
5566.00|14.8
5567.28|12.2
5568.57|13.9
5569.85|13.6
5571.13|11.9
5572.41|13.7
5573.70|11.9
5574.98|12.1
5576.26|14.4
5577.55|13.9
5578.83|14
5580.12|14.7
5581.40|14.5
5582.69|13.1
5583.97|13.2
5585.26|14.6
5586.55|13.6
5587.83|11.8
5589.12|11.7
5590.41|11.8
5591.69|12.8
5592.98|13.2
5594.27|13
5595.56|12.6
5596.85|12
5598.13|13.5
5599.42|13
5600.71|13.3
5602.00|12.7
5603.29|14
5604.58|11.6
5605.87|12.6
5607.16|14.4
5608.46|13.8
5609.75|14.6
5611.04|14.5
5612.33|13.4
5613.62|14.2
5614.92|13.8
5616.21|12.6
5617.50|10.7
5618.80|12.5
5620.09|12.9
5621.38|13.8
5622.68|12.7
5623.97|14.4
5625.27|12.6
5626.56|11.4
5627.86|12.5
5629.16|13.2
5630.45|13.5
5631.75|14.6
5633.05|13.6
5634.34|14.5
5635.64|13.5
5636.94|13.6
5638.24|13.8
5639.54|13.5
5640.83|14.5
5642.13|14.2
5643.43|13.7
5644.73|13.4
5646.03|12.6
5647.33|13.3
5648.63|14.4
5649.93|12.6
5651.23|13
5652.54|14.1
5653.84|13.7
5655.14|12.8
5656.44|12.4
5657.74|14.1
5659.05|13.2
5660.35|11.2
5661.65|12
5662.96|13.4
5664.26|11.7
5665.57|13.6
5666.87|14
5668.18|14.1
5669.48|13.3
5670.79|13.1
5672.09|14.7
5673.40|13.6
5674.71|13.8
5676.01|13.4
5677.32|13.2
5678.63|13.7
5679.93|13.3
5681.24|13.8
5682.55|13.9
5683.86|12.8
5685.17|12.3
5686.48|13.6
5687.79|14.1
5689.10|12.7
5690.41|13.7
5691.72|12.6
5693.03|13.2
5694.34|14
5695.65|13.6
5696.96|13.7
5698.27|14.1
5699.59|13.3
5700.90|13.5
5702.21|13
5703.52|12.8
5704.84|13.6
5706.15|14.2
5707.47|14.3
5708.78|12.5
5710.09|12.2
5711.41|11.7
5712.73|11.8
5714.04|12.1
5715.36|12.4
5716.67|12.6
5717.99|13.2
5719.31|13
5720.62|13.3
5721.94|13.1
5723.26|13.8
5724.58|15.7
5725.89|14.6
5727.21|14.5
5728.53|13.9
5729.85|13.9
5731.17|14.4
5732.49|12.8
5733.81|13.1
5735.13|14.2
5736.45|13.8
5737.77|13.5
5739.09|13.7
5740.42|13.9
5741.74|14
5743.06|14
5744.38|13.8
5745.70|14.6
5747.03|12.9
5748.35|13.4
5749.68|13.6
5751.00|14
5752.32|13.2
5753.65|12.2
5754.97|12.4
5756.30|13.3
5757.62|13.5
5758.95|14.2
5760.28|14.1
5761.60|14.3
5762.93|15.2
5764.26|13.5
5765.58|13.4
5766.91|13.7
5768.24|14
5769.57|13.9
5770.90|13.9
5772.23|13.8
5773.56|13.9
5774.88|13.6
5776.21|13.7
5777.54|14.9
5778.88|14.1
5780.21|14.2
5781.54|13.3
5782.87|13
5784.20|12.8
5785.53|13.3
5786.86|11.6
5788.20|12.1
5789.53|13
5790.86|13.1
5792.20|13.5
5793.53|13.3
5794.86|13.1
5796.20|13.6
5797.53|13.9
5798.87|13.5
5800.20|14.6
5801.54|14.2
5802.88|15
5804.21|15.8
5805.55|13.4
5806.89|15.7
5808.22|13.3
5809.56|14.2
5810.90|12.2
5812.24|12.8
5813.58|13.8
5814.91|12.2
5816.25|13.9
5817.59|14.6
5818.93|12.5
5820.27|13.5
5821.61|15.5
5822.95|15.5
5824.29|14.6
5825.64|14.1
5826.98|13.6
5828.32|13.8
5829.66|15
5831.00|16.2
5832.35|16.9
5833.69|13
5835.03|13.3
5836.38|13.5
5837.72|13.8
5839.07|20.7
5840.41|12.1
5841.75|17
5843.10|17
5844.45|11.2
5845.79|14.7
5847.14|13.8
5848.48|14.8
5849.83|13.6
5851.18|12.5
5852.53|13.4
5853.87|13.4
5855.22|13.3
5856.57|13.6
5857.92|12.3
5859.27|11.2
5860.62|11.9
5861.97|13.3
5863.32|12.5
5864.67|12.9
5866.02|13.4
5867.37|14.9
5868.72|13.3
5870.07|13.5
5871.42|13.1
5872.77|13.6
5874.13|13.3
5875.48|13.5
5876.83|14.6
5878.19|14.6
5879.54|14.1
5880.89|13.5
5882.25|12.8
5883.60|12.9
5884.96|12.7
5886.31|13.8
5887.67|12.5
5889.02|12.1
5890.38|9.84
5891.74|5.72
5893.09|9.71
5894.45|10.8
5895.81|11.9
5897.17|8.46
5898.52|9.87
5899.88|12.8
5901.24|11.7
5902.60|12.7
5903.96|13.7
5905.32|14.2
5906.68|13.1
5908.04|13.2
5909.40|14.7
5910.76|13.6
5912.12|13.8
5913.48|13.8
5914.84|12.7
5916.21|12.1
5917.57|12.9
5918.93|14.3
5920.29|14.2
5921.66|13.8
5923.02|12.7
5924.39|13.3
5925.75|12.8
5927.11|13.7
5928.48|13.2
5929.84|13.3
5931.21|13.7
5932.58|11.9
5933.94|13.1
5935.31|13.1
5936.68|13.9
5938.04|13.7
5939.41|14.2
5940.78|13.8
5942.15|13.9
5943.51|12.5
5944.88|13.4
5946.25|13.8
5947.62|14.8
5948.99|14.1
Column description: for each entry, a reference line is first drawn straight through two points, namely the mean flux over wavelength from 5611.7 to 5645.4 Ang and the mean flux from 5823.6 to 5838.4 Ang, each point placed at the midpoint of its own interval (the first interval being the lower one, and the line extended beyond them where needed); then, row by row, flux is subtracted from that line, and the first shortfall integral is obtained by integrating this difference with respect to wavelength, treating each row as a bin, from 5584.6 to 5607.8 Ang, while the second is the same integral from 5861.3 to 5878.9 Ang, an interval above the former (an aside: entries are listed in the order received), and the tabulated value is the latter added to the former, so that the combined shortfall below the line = 24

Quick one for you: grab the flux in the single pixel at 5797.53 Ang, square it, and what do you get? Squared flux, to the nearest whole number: 193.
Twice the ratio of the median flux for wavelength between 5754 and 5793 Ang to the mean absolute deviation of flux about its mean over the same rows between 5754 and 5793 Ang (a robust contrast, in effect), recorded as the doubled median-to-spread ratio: 49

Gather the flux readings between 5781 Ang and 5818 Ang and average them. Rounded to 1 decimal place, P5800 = 13.5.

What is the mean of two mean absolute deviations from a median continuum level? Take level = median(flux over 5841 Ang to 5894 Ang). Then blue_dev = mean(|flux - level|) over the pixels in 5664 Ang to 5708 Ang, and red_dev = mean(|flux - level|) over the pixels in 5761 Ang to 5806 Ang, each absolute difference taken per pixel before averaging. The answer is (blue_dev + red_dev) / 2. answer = 0.59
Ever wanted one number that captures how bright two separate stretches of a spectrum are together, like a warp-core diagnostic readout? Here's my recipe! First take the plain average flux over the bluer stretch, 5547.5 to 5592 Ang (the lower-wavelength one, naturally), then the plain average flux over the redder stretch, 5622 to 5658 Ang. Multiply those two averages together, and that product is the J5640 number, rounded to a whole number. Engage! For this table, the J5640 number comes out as 181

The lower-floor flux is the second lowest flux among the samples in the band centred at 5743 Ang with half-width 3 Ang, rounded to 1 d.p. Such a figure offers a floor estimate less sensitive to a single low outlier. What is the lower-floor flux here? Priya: 13.9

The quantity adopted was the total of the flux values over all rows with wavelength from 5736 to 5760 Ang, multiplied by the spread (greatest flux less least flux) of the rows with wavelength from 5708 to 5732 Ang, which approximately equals 976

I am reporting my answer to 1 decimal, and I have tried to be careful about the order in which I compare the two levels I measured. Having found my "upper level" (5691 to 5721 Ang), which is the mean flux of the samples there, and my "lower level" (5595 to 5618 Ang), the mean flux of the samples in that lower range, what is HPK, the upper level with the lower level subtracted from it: -0.1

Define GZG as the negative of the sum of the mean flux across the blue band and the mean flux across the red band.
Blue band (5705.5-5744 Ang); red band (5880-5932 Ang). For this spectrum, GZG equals -26.0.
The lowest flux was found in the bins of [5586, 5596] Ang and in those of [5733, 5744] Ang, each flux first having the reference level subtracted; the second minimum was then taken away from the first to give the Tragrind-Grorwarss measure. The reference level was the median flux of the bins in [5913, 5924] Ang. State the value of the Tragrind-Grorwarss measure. -1.4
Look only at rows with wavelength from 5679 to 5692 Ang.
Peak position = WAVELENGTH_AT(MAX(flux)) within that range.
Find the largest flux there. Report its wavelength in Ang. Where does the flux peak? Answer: 5687.79 Ang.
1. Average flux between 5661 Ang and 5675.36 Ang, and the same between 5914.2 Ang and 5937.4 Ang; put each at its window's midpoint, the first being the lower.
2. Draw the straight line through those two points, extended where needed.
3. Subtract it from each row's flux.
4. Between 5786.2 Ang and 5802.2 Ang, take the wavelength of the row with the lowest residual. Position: 5786.86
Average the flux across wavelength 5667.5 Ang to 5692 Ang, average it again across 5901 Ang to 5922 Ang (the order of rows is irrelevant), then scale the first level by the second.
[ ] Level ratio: 1.00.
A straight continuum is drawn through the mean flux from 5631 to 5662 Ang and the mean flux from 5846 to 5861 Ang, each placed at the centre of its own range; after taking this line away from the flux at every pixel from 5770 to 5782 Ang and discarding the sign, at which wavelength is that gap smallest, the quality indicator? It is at 5781.54 Ang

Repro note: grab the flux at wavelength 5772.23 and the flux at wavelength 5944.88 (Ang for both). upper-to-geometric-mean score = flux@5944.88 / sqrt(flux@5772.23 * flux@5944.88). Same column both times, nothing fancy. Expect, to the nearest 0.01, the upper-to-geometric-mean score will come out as 0.99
